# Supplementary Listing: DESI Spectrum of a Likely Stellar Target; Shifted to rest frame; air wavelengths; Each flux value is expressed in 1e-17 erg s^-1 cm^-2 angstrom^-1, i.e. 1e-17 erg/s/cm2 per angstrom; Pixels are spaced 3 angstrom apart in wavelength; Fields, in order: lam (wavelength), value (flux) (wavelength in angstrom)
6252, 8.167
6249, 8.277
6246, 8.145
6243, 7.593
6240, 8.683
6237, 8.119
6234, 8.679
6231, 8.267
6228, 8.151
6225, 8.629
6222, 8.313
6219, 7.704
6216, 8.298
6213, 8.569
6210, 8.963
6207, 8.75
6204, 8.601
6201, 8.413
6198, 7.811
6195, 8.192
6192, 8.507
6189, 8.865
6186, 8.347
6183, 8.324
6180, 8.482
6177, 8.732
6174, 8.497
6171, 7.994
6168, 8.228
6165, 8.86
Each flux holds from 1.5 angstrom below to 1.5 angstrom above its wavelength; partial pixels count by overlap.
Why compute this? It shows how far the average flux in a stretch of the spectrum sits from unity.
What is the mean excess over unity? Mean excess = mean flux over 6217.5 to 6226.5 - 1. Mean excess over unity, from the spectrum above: 7.22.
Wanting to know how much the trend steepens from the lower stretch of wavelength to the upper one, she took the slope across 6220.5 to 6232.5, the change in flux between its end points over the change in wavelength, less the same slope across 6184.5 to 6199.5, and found 0.04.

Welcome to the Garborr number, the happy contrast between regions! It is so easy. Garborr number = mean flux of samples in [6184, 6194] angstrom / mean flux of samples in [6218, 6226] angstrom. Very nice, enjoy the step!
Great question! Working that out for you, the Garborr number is 1.04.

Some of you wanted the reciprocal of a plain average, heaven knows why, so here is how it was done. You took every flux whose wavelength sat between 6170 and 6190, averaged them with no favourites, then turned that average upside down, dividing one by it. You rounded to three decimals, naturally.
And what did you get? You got 0.118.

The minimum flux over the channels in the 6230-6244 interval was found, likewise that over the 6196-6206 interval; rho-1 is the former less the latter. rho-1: -0.22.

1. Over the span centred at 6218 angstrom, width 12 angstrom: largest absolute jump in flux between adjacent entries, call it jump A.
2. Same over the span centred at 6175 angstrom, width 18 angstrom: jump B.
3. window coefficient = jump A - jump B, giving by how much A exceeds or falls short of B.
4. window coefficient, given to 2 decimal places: 0.11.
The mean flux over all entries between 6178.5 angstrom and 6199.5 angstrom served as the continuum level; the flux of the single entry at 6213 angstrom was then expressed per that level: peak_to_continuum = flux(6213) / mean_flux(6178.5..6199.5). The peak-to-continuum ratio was 1.02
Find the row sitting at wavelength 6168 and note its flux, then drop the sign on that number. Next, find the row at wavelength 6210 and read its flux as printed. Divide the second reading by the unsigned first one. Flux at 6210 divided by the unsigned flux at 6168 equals 1.09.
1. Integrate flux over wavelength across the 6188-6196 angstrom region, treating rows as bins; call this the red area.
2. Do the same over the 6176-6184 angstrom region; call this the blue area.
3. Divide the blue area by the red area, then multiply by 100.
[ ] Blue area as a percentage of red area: 100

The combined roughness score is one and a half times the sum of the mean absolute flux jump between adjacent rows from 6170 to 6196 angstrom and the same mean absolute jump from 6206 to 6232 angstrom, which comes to 1.00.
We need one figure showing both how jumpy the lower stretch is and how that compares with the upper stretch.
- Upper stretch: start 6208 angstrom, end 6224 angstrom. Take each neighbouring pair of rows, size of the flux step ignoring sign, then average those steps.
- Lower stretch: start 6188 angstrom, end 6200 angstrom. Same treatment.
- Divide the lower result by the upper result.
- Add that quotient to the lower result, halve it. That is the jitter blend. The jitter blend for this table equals 0.55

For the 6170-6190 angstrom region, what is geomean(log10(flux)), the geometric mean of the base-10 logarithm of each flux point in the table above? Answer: 0.927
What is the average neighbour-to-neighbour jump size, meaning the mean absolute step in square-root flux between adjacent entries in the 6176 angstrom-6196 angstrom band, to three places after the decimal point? 0.046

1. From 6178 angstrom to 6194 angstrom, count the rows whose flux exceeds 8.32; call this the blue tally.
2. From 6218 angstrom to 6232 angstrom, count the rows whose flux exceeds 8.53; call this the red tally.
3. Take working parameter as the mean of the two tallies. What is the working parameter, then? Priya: 3.00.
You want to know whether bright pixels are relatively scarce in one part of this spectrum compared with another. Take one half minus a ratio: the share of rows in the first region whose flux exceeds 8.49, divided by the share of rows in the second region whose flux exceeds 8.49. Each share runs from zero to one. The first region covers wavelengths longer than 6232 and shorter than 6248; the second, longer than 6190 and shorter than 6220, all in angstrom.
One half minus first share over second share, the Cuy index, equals -0.3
